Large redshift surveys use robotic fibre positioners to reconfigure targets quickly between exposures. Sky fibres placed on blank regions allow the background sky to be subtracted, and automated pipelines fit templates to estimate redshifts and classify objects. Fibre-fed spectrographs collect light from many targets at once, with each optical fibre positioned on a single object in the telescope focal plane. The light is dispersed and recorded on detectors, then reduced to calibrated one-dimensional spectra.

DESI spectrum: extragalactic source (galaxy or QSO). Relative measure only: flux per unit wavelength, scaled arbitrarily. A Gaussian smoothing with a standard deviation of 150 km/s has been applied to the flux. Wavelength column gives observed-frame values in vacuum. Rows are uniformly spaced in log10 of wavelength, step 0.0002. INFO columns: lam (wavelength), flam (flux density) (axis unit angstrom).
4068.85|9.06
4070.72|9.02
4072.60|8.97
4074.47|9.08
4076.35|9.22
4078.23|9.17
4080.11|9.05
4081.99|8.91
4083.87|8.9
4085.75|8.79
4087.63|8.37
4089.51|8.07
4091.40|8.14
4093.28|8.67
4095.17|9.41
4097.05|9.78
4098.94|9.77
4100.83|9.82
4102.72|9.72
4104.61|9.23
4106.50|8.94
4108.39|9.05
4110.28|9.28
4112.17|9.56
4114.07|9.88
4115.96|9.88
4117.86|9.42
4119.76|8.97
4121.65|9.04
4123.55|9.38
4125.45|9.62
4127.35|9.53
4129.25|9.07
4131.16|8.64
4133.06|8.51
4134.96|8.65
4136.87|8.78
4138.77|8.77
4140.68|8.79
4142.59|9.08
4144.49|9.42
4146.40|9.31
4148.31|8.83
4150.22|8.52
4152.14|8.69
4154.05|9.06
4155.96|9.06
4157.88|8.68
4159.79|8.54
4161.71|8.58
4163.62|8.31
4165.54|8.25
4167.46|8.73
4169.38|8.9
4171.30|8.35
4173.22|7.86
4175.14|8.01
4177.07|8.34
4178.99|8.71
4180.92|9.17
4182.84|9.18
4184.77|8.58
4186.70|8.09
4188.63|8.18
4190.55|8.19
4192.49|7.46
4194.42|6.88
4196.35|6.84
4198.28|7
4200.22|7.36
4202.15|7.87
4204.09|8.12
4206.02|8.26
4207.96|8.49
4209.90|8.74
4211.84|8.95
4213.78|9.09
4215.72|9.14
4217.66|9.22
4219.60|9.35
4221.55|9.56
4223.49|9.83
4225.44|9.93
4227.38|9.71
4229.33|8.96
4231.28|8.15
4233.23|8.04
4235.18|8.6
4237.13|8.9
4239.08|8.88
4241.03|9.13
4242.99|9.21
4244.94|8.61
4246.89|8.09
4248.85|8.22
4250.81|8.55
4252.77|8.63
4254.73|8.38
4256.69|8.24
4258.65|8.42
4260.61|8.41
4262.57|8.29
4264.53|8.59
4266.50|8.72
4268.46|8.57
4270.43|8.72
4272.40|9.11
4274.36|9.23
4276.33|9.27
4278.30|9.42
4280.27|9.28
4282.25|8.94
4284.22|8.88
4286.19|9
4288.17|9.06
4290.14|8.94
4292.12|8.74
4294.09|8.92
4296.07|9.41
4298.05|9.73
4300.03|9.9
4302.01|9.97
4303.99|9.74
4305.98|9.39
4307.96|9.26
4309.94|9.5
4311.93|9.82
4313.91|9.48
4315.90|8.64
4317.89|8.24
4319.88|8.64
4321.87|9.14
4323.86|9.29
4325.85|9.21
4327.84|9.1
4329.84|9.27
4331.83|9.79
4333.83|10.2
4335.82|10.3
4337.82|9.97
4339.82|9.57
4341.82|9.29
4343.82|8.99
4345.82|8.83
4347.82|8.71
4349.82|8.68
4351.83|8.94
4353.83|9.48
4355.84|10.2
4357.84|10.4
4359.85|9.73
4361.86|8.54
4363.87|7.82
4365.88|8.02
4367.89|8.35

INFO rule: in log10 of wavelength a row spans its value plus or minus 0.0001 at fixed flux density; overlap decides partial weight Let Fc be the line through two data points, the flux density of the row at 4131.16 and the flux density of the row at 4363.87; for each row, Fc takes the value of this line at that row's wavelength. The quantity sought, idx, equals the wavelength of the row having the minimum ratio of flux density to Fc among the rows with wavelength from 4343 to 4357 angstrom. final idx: 4349.82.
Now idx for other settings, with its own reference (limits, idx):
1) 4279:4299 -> 4292.12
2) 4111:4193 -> 4192.49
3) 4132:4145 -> 4133.06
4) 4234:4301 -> 4246.89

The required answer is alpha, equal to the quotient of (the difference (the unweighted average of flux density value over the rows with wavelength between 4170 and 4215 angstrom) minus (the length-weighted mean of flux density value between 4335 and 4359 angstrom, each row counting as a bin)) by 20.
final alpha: -0.06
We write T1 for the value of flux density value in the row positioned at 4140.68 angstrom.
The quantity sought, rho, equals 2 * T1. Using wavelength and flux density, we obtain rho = 17.6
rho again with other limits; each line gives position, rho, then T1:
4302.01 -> 19.9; 9.97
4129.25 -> 18.1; 9.07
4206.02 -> 16.5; 8.26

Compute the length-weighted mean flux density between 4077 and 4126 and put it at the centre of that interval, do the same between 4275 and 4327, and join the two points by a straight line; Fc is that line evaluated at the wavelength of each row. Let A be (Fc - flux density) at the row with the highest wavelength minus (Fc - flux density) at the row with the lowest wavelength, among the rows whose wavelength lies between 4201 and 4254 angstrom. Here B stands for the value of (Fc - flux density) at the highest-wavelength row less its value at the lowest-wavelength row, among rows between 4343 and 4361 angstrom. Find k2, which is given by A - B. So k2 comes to 0.0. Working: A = -0.7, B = -0.7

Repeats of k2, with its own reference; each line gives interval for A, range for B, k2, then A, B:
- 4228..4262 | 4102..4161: -0.6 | 0.6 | 1.2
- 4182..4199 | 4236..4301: 3.2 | 2.2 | -1.0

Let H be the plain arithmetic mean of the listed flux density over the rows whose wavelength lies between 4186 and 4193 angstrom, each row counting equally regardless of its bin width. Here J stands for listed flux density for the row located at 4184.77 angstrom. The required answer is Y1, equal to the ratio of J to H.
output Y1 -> 1.08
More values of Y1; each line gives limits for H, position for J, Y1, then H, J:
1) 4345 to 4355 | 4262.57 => 0.93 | 8.93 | 8.29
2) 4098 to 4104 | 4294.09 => 0.91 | 9.77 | 8.92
